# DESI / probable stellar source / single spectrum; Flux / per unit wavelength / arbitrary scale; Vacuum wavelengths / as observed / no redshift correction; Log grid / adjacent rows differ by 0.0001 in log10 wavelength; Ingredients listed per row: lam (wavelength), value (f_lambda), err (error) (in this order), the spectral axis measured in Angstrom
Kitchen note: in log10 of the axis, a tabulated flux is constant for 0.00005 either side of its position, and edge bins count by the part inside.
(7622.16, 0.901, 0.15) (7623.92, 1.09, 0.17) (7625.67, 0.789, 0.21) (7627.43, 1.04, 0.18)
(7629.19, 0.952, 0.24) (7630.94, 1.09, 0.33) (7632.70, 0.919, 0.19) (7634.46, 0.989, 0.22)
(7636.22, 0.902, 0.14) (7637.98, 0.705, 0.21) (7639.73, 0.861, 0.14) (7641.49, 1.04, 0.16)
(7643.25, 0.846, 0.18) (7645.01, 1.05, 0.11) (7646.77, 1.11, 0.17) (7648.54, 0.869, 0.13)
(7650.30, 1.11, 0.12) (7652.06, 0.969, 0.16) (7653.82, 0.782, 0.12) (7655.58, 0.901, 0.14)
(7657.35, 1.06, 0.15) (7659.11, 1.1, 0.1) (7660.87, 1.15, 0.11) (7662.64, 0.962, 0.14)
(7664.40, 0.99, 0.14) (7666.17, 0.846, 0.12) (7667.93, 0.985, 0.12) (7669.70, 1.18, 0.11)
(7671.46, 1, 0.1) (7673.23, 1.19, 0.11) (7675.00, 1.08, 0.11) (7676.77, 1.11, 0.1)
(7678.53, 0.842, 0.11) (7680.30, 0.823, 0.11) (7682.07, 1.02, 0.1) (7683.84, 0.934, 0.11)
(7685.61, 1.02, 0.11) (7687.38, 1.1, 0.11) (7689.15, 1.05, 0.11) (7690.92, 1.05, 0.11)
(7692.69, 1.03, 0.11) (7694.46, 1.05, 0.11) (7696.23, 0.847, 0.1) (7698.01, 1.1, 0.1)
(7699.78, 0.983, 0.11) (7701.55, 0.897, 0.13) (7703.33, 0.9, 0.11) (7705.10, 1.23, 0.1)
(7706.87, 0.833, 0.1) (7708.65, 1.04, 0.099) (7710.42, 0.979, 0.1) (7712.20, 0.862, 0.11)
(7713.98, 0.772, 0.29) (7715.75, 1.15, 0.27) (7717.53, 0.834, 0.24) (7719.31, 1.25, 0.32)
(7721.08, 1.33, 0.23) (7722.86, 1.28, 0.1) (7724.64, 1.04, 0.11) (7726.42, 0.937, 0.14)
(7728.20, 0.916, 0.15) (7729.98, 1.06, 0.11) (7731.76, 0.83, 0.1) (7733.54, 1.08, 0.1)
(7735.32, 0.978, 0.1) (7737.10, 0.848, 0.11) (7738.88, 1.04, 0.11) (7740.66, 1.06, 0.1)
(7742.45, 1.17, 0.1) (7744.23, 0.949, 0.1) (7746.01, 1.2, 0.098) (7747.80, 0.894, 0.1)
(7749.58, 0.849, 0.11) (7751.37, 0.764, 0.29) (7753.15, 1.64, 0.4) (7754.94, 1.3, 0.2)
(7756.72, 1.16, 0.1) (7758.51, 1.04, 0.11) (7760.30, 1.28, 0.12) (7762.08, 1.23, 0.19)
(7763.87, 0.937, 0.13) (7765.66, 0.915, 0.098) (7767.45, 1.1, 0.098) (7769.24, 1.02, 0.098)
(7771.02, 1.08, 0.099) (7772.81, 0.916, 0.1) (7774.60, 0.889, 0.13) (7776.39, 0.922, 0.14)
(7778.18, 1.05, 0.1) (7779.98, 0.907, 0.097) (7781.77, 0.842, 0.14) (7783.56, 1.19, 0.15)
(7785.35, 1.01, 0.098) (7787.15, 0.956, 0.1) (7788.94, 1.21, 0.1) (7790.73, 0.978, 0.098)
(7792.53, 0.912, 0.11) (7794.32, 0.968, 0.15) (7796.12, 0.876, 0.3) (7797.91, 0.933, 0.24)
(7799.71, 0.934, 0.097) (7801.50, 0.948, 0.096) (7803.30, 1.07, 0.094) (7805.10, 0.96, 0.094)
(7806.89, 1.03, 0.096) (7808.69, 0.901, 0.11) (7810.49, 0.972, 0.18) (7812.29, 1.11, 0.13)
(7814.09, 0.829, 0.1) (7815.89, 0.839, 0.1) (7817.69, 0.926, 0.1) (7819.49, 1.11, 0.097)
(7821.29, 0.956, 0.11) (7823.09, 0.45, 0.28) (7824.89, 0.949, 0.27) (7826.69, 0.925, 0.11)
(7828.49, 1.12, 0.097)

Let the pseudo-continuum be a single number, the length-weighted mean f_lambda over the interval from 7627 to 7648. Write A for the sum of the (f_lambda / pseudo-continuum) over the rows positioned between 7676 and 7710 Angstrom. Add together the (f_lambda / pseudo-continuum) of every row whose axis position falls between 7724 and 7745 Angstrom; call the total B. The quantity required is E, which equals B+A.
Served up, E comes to 32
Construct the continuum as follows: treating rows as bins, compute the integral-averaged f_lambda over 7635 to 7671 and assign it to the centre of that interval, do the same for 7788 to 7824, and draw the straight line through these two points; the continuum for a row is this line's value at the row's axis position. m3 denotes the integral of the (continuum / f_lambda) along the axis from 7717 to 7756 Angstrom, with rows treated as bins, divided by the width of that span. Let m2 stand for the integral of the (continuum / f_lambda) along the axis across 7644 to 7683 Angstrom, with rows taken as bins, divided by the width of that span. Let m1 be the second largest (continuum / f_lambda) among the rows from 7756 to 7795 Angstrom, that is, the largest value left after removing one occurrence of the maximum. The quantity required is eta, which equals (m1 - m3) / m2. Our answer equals 0.14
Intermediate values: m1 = 1.07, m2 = 0.979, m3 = 0.94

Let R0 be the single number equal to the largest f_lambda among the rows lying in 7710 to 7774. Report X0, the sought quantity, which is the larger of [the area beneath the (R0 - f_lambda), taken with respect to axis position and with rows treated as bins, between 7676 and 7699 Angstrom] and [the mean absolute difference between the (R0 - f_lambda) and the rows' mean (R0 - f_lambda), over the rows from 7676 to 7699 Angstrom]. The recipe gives 14.8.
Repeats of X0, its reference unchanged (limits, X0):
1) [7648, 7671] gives 14.8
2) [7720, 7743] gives 13.7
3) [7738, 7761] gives 12.4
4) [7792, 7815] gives 15.7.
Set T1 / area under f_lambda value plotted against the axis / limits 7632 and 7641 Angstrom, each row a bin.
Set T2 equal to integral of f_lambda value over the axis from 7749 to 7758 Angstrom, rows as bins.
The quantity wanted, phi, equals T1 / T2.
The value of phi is 0.77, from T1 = 7.94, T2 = 10.3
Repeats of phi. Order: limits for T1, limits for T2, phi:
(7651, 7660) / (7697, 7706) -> 0.95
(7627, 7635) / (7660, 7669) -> 0.89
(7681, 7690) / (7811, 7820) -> 1.07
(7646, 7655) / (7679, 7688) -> 0.99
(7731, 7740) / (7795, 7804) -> 1.01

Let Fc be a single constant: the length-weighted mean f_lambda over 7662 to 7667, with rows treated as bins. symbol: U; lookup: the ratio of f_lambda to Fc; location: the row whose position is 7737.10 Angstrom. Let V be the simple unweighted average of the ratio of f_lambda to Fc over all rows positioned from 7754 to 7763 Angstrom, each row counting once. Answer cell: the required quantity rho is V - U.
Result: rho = 0.38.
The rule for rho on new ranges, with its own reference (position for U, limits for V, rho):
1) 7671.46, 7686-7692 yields 0.07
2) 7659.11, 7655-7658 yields -0.13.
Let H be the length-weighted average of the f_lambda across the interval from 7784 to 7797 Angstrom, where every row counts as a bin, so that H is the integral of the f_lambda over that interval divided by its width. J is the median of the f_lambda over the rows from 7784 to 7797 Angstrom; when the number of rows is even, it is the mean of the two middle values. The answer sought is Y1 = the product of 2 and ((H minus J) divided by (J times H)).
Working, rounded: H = 0.99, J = 0.97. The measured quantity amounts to 0.054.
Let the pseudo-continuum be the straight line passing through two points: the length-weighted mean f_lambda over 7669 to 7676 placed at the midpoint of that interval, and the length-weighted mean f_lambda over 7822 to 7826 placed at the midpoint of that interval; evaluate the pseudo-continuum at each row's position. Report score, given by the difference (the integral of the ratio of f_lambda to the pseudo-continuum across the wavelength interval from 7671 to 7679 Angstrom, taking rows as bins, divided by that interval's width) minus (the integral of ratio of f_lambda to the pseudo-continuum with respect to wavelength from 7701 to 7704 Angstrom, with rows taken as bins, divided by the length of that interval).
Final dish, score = 0.09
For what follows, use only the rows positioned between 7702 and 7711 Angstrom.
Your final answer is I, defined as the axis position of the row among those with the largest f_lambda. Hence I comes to 7705.10 Angstrom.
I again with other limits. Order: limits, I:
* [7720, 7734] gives 7721.08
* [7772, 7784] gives 7783.56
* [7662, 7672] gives 7669.70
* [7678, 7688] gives 7687.38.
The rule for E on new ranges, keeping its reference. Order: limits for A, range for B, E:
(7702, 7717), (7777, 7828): 36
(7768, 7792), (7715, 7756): 39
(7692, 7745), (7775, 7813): 53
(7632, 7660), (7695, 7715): 27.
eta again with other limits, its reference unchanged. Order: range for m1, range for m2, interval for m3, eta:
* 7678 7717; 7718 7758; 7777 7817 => 0.21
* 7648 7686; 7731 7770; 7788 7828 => 0.15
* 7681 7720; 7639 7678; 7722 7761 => 0.23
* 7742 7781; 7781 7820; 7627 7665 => 0.11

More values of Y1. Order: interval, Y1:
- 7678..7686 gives -0.020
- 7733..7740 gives -0.048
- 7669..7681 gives -0.084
